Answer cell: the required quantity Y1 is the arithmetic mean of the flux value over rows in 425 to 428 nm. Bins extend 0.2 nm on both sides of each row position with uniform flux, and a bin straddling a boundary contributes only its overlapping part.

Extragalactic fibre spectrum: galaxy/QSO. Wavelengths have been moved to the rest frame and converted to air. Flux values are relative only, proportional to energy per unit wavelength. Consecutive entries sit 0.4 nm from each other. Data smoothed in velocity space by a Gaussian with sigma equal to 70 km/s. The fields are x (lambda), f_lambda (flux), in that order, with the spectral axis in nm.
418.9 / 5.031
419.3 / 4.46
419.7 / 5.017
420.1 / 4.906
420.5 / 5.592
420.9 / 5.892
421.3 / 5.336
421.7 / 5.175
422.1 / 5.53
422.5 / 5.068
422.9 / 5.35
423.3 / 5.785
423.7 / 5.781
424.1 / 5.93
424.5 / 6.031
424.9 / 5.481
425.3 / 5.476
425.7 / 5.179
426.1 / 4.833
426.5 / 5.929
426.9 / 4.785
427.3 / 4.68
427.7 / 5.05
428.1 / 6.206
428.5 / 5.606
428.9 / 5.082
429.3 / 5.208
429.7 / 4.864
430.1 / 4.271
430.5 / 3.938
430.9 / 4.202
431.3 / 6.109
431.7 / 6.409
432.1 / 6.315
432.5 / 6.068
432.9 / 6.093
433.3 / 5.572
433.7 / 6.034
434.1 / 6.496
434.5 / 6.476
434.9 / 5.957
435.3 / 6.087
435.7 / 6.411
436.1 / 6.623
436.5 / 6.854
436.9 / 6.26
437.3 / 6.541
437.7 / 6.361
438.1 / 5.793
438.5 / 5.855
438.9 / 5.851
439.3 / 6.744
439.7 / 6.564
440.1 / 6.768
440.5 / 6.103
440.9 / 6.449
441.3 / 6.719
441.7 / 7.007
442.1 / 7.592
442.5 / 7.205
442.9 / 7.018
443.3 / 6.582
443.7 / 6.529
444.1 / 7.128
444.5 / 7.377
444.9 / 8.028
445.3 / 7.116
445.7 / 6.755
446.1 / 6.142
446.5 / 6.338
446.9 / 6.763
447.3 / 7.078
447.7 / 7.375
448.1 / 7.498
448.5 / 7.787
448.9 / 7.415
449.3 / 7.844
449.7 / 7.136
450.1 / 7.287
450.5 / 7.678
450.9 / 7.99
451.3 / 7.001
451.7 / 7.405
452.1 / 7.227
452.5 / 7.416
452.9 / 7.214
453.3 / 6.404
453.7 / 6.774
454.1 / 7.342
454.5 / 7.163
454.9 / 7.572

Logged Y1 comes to 5.1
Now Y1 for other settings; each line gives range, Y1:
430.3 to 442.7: 6.2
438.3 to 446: 6.8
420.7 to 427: 5.5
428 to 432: 5.2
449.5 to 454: 7.2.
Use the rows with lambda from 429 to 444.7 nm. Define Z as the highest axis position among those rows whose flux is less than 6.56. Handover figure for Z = 443.7 nm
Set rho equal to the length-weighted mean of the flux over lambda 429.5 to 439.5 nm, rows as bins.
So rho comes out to 5.9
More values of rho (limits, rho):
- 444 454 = 7.2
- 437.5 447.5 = 6.7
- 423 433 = 5.4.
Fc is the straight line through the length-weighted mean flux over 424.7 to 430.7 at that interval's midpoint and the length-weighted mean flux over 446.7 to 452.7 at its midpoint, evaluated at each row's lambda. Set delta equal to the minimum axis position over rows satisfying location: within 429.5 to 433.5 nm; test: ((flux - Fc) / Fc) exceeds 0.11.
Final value 431.3 nm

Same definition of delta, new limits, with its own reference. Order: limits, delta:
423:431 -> 423.3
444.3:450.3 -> 444.9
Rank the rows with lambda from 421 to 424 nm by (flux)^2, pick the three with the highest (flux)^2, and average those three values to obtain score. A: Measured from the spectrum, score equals 32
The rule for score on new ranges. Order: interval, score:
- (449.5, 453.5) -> 59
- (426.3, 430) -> 35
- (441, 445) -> 59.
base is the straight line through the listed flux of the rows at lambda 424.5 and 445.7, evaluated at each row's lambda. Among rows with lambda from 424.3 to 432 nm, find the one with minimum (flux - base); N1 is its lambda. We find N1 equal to 430.5 nm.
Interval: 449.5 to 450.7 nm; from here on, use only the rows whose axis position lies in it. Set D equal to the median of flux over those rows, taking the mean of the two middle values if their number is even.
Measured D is 7.3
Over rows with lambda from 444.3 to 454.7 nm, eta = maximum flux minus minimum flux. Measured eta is 1.89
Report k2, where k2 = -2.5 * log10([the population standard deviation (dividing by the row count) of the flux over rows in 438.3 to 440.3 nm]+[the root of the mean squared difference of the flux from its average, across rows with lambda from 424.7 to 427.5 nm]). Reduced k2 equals 0.19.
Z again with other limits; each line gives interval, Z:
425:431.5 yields 431.3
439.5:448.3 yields 446.5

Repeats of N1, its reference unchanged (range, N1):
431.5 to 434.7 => 433.3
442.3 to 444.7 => 443.7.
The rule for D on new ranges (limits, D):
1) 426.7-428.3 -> 4.9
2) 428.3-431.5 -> 5.0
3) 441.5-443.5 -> 7.0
